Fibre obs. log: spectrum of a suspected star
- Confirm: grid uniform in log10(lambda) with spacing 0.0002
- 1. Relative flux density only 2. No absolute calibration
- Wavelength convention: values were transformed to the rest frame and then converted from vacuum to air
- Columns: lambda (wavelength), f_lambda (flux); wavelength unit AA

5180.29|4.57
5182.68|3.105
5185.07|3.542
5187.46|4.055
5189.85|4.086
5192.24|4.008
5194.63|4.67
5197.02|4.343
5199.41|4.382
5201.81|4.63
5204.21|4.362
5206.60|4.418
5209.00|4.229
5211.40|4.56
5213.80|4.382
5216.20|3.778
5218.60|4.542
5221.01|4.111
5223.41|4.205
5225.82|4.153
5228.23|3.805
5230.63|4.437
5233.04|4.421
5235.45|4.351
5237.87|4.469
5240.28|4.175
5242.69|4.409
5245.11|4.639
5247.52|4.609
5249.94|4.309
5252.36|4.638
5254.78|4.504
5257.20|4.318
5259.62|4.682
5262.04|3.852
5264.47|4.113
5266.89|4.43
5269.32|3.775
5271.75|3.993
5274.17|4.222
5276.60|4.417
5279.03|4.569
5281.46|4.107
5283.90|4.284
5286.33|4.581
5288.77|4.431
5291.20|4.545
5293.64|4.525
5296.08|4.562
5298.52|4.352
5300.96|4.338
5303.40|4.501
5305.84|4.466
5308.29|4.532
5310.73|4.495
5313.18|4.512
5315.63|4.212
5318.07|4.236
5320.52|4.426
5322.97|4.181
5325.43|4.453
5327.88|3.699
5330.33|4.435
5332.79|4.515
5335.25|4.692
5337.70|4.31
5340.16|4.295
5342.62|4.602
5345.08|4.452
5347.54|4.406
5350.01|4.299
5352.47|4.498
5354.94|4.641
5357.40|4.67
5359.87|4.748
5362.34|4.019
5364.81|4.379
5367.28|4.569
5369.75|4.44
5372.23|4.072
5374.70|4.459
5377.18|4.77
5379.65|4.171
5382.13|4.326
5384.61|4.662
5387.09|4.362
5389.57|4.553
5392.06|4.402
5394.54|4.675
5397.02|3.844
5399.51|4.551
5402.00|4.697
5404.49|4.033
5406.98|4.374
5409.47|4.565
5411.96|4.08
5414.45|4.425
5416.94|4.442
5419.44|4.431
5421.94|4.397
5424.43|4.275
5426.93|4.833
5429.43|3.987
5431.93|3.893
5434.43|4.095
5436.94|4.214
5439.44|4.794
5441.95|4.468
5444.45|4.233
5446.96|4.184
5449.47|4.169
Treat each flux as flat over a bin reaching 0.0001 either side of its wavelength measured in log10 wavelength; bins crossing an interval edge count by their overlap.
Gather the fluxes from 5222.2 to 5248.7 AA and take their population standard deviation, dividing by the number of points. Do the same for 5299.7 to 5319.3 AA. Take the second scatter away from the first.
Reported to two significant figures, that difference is 0.10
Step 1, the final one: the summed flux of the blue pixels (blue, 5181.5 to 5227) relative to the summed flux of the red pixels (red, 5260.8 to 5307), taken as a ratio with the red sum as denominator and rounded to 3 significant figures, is 0.970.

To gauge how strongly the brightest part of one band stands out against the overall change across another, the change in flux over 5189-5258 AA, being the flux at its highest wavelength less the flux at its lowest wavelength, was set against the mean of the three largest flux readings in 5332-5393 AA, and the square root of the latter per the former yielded 4.5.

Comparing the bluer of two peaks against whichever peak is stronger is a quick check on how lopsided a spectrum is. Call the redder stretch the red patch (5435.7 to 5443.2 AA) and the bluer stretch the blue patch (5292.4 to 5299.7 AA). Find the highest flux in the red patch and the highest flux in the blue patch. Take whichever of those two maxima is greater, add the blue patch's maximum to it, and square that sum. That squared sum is 88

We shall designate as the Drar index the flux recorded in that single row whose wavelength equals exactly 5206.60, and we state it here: 4.418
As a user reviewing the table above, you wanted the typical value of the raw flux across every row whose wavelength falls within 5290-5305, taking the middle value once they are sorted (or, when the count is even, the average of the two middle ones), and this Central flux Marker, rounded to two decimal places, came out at 4.51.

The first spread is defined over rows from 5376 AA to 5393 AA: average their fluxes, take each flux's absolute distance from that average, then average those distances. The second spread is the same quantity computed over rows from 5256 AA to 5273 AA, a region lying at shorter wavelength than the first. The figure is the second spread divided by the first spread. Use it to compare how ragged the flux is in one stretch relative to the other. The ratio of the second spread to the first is 1.6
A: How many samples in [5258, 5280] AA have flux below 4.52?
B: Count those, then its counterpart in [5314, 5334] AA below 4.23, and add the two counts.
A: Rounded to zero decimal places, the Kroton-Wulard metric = 10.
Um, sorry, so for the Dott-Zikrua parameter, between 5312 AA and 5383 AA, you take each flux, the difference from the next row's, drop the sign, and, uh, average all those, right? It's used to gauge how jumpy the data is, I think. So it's 0.27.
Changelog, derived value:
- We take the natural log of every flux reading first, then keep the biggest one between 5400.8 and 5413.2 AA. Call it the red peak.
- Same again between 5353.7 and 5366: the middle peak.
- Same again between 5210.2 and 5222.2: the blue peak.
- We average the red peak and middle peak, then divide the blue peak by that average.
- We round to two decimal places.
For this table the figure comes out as 0.98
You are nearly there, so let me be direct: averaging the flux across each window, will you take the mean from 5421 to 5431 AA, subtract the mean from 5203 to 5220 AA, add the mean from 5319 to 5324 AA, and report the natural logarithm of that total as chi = 1.47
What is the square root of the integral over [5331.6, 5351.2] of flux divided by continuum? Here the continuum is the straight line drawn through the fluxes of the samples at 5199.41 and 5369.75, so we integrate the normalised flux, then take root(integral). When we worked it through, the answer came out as 4.44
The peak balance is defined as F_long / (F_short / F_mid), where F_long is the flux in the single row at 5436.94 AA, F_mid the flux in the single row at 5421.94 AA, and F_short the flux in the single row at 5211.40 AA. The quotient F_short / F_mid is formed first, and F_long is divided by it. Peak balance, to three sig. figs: 4.06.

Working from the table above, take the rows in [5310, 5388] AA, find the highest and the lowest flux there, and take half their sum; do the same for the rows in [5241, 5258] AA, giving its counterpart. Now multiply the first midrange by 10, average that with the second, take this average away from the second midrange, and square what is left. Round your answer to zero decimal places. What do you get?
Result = 359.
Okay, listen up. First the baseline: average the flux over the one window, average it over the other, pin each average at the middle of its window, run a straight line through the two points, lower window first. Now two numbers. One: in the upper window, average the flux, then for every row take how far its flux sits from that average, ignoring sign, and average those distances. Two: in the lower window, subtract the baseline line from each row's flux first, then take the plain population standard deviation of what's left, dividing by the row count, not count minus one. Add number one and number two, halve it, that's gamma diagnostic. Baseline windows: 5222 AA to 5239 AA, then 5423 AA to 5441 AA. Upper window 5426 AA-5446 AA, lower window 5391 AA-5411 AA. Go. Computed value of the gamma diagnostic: 0.29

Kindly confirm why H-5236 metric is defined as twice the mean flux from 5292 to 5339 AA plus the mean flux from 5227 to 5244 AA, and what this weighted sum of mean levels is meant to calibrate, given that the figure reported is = 13.1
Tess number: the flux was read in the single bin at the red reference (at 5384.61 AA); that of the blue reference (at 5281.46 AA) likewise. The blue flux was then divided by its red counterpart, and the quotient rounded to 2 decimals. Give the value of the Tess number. 0.88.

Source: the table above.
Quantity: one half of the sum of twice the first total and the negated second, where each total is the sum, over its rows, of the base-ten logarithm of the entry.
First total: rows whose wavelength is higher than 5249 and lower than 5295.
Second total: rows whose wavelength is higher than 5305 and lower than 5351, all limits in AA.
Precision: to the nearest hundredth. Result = 5.99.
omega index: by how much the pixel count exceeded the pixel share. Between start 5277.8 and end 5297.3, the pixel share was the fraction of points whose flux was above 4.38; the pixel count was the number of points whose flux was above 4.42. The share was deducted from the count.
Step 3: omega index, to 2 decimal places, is 5.25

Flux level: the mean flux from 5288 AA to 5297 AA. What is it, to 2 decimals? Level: 4.52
